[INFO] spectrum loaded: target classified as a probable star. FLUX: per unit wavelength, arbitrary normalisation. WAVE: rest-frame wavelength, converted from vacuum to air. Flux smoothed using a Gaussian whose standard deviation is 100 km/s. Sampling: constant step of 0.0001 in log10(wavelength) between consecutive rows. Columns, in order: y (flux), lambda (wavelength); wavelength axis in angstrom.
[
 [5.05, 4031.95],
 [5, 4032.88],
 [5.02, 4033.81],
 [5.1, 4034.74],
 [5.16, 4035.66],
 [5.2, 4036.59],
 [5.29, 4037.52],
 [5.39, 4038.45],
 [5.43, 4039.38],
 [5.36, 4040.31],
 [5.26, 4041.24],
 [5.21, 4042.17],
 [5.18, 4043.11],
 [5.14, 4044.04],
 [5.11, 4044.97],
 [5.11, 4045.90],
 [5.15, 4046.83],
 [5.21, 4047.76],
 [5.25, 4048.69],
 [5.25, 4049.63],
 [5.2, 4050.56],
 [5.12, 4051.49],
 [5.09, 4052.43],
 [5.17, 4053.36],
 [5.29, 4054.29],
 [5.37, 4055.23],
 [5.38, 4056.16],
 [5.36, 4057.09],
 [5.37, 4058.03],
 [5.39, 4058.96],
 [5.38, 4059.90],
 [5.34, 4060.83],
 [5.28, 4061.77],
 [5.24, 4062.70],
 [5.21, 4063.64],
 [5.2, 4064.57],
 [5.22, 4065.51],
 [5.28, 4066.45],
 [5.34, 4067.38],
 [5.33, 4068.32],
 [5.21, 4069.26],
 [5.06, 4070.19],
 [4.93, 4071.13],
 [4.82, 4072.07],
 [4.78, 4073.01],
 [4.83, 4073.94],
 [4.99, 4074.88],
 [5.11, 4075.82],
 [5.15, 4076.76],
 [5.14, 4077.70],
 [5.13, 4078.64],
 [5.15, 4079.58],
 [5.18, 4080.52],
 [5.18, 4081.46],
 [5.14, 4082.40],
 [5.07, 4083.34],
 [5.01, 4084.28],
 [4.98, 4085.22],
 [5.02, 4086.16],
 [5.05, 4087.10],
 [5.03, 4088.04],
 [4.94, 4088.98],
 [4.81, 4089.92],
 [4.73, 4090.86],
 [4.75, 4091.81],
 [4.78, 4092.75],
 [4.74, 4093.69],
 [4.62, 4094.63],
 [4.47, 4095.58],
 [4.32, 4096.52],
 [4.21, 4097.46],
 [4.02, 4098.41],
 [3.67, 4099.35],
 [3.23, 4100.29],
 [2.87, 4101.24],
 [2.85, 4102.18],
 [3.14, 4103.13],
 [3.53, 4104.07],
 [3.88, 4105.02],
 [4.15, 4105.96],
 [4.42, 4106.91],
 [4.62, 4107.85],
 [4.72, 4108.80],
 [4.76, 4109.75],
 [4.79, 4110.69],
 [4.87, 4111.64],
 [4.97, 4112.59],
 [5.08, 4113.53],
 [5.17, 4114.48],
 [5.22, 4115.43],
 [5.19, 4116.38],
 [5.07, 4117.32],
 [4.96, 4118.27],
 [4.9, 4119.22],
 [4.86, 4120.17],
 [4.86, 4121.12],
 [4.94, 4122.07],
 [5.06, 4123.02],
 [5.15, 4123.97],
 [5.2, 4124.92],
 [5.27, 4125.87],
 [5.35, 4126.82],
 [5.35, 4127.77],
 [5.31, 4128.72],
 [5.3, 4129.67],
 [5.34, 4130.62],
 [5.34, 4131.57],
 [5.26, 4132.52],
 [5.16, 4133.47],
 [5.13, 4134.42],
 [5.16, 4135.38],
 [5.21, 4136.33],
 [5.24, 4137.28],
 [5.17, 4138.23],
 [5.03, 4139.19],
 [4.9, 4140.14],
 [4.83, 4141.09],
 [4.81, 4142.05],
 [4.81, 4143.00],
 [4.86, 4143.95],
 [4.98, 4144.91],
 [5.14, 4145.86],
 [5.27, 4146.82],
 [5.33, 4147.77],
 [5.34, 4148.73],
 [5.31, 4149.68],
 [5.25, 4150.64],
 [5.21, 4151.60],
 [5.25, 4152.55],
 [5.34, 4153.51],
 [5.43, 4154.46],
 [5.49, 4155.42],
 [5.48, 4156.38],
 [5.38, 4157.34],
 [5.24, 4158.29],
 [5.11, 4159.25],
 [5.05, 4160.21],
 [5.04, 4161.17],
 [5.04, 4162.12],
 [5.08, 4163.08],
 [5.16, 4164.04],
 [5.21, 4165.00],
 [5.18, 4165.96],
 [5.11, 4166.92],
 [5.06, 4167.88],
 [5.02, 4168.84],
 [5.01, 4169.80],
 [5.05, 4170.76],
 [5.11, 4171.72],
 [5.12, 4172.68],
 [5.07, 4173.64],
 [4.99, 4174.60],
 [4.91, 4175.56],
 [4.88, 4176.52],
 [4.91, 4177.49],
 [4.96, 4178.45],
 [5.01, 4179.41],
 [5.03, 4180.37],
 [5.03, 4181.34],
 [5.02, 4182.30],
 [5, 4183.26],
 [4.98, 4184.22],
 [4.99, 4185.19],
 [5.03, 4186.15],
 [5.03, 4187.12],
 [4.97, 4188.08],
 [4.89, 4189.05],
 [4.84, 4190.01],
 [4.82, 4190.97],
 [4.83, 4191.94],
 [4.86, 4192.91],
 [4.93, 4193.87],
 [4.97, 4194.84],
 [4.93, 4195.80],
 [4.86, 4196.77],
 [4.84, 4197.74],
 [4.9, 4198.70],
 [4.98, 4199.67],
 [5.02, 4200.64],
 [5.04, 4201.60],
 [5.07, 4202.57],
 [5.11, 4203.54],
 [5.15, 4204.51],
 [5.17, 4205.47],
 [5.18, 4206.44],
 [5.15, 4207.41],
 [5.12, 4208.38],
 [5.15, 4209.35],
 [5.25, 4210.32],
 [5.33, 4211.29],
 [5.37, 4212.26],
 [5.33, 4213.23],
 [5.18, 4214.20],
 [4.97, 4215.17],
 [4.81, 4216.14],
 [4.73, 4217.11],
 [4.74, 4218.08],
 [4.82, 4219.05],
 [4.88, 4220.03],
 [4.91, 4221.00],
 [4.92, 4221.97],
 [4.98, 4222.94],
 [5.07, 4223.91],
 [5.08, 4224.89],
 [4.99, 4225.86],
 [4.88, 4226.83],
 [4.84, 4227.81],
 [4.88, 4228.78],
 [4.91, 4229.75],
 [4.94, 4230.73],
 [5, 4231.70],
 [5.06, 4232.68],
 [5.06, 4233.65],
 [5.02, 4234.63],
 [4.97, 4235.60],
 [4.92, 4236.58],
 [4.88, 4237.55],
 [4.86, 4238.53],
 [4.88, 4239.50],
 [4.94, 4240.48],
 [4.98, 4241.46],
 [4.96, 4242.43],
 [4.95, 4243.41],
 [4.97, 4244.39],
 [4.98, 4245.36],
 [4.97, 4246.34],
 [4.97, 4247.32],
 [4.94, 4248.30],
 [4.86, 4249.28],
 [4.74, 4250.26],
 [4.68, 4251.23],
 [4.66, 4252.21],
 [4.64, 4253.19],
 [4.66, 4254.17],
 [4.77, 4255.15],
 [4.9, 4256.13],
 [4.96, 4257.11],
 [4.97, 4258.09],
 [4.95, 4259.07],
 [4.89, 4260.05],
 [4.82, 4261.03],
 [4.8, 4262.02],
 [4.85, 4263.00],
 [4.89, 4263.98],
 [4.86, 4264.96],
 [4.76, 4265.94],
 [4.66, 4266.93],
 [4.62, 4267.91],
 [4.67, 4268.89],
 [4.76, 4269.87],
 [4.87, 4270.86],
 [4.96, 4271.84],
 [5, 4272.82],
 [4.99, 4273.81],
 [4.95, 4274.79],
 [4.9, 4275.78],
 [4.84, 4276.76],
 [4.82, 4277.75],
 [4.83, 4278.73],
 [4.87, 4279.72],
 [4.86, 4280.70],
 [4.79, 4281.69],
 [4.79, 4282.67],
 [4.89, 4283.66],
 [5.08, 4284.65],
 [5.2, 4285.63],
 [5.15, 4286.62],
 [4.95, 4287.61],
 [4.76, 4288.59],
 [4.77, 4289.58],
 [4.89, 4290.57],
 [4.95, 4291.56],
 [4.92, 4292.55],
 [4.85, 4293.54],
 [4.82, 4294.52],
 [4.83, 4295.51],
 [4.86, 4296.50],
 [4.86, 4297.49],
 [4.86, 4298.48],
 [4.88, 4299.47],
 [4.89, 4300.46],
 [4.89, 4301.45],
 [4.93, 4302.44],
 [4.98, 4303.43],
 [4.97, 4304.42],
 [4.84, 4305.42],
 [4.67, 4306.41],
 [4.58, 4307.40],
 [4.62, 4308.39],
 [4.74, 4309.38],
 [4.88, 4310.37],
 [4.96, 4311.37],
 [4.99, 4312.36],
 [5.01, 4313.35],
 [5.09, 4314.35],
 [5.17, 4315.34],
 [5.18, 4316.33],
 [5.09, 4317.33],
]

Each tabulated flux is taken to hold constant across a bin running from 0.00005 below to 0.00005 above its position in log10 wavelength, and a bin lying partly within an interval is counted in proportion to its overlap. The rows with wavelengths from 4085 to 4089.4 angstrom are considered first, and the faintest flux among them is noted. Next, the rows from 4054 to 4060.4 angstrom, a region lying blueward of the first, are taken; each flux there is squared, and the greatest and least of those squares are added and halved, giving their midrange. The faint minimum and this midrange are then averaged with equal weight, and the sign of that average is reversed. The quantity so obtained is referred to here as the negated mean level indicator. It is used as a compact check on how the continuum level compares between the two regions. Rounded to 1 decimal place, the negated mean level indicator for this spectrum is -16.7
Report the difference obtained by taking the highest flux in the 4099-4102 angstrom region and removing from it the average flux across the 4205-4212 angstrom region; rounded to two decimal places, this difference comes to -1.52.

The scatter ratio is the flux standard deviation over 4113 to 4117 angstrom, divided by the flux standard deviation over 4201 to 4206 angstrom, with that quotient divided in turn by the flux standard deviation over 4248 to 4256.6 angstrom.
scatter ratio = 10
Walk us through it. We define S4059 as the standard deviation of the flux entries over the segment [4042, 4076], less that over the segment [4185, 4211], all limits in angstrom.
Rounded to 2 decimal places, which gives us 0.03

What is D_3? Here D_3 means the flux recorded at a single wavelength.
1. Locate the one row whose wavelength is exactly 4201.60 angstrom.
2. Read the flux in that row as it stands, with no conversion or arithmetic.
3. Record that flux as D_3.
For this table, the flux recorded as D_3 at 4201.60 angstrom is 5.04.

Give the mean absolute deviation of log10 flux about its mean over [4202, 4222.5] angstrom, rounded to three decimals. 0.014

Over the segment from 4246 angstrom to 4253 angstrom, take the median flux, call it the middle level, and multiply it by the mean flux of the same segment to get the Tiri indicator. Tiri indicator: 23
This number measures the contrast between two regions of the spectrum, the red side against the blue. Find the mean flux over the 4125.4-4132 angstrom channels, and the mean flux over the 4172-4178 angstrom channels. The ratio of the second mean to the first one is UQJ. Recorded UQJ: 0.94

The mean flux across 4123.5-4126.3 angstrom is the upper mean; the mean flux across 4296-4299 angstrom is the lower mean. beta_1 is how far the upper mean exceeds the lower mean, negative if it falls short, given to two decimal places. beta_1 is 0.35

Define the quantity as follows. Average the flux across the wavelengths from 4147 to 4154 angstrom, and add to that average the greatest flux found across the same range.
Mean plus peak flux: 10.6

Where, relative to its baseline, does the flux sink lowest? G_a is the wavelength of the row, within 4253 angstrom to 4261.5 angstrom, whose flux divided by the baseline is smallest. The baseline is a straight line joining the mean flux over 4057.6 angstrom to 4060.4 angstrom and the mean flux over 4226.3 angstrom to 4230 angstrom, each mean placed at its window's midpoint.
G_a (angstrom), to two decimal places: 4253.19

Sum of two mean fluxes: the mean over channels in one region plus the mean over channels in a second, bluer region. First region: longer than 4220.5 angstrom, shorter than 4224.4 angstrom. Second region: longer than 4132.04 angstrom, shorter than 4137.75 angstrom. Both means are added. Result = 10.2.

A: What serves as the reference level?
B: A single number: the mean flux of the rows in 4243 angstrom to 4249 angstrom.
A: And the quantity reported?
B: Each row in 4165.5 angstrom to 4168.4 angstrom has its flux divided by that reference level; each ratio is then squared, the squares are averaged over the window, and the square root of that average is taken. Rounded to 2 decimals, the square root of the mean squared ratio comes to 1.03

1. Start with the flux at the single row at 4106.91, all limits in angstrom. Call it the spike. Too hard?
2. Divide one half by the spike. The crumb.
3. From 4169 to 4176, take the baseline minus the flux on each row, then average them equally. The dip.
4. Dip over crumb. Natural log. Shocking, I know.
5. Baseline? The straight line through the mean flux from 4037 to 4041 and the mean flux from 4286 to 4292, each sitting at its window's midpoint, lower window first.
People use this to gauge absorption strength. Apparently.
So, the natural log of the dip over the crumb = -0.3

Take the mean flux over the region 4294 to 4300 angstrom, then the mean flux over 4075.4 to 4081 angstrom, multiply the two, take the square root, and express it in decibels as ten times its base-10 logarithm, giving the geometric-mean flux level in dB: 6.99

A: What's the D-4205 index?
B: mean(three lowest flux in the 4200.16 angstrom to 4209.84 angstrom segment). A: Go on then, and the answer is 5.04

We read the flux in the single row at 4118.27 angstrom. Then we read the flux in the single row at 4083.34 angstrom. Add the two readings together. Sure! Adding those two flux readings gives 10.0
